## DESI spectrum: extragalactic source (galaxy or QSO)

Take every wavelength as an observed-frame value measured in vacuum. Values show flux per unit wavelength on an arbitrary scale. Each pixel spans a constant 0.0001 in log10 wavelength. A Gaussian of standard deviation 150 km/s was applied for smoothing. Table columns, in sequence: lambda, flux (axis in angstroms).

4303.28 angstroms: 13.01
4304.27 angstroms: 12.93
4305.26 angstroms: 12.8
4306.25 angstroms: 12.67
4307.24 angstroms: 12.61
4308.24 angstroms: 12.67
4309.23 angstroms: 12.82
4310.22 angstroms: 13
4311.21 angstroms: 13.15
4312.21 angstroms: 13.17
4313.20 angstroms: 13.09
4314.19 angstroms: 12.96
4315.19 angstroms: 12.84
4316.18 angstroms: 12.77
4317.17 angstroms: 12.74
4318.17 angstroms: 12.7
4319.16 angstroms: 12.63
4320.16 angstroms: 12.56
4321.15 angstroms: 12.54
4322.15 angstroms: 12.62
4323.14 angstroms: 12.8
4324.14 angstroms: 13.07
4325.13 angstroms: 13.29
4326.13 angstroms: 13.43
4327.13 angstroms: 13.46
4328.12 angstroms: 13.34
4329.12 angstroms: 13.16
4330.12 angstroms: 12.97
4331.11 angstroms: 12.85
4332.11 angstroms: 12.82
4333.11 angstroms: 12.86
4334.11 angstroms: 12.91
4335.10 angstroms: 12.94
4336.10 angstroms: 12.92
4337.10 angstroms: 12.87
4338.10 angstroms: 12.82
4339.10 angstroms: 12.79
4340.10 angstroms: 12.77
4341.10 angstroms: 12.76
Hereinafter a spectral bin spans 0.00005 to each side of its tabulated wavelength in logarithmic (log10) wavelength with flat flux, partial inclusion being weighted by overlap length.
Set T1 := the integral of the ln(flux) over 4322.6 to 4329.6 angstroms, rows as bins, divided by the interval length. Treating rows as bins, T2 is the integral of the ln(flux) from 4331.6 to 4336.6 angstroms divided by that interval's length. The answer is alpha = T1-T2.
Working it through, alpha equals 0.027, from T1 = 2.58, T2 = 2.56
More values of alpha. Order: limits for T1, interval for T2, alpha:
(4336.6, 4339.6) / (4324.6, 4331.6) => -0.034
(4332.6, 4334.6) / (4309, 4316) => -0.015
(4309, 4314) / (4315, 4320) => 0.028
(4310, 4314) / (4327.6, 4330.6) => -0.004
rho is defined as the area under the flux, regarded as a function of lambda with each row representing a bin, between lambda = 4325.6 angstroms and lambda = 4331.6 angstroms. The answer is 79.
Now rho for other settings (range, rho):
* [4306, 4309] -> 38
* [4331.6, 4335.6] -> 52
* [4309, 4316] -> 91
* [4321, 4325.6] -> 59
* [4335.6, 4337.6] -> 26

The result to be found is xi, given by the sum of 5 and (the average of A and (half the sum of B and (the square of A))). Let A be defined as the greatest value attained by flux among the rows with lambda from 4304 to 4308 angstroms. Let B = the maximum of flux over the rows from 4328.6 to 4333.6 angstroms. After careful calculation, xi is 56.6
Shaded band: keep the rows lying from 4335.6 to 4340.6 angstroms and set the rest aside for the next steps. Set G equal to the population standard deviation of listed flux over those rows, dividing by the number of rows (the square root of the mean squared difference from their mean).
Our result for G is 0.05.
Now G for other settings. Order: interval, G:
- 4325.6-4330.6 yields 0.18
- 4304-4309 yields 0.12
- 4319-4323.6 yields 0.09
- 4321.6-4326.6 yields 0.30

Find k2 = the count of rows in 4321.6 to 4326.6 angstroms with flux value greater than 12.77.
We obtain 4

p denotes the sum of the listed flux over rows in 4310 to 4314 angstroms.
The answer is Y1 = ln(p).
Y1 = 3.96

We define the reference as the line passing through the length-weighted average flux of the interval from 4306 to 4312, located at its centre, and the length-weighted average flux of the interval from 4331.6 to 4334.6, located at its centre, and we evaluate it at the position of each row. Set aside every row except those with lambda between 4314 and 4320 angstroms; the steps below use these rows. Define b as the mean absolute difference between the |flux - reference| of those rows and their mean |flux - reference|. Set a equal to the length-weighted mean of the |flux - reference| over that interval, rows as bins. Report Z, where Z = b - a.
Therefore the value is -0.06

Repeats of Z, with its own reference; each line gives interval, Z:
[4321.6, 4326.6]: -0.13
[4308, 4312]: -0.10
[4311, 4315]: -0.17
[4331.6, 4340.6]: -0.02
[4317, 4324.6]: -0.11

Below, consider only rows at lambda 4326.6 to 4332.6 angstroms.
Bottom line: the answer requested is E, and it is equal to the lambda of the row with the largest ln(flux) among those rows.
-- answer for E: 4327.13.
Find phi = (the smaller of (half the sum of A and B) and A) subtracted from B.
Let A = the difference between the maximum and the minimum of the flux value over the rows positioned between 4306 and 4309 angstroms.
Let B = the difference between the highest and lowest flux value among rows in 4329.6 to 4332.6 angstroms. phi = 0.09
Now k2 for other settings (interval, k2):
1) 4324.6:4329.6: 5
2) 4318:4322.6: 0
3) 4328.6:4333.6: 5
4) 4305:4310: 2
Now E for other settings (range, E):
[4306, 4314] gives 4312.21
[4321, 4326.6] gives 4326.13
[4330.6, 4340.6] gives 4335.10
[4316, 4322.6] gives 4316.18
